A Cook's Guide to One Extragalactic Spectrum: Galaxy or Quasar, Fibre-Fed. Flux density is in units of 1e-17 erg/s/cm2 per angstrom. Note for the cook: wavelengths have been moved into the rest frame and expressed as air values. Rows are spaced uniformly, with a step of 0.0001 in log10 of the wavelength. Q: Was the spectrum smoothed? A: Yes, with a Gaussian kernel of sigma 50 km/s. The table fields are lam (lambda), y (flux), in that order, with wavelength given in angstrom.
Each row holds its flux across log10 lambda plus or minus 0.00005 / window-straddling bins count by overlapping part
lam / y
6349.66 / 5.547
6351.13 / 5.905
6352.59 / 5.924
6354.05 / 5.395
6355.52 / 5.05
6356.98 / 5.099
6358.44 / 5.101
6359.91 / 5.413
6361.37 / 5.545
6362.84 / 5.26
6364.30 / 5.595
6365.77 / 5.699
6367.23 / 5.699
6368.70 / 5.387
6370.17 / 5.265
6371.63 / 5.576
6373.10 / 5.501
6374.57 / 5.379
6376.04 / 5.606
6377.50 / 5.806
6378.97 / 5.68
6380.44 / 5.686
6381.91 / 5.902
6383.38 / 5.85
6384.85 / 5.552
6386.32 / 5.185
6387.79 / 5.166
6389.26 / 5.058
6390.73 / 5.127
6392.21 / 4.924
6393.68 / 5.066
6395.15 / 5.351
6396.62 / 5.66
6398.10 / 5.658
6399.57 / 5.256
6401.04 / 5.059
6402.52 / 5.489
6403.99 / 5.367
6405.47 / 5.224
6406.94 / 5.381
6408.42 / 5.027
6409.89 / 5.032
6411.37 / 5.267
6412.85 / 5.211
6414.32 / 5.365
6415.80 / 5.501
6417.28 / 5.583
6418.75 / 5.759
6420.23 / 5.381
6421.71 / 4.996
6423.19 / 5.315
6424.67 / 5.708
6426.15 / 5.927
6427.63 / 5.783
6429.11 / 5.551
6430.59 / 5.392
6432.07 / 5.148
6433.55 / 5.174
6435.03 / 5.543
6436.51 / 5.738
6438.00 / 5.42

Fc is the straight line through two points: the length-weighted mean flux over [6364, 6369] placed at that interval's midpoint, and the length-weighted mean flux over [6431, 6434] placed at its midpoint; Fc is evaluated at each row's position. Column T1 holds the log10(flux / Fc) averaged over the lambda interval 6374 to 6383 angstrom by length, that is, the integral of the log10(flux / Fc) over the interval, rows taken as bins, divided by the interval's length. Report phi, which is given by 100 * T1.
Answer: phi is 1.2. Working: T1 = 0.012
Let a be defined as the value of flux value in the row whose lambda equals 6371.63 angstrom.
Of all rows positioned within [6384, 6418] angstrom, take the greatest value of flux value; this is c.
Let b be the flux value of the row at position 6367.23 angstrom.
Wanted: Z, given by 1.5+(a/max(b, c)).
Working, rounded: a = 5.576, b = 5.699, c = 5.66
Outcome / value 2.48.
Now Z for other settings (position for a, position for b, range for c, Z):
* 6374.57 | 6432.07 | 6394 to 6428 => 2.41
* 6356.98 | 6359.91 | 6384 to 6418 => 2.40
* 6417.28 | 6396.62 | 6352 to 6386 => 2.44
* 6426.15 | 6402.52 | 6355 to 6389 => 2.50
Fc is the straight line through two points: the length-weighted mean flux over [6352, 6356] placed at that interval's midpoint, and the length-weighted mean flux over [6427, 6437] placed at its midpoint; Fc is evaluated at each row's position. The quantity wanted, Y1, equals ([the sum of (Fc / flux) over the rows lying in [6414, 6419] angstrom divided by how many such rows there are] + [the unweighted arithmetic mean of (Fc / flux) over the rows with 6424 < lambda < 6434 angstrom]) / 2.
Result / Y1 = 0.99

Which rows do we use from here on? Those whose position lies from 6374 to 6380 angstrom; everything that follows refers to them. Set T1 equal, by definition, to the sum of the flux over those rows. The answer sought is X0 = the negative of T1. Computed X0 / -22.5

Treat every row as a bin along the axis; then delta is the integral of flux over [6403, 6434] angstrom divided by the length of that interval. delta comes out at 5.389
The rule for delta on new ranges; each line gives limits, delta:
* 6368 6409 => 5.400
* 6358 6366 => 5.428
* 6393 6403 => 5.361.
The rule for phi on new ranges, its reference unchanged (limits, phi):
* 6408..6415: -1.1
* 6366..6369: -0.1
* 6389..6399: -1.4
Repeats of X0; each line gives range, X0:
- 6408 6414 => -20.5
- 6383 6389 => -21.8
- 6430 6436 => -21.3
